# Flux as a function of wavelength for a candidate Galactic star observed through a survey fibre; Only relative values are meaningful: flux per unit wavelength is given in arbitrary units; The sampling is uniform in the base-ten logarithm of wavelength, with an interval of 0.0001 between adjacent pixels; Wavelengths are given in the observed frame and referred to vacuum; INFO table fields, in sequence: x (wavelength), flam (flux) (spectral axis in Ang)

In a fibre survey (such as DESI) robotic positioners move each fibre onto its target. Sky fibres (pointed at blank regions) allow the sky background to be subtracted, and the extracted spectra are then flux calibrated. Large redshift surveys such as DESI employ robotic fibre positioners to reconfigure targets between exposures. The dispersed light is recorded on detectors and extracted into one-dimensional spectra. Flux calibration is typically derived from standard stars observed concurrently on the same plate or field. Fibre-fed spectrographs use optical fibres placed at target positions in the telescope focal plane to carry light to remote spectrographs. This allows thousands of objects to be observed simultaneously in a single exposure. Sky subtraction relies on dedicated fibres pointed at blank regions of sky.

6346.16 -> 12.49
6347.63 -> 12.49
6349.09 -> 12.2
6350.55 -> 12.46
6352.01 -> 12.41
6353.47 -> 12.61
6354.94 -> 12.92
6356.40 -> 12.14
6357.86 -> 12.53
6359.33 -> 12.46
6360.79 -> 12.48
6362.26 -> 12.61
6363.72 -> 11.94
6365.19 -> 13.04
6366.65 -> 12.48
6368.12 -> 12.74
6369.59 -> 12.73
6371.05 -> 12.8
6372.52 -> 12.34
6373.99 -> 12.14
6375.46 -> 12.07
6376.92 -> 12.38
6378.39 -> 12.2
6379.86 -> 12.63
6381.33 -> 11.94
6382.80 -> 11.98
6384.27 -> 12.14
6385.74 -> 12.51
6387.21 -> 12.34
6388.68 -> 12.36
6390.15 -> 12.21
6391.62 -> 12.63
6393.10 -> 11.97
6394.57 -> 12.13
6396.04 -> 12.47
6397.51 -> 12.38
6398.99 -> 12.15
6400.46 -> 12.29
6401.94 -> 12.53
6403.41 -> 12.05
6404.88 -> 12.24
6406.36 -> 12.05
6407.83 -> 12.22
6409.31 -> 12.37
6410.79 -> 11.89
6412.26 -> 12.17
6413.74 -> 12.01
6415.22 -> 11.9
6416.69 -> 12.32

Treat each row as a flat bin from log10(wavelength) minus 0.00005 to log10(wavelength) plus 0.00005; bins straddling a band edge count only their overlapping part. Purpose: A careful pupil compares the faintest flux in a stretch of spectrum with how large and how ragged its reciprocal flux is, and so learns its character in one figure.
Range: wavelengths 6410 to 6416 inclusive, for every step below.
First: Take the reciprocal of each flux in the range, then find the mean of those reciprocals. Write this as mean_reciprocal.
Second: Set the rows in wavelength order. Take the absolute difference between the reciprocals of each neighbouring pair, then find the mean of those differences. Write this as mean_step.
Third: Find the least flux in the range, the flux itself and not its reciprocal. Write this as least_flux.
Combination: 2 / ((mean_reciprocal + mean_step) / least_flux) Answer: 281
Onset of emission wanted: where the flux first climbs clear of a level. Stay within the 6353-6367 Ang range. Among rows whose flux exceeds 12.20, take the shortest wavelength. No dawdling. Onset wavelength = 6353.47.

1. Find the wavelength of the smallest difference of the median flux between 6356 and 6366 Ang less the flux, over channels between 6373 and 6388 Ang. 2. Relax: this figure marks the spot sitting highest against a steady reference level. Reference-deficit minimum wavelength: 6379.86 Ang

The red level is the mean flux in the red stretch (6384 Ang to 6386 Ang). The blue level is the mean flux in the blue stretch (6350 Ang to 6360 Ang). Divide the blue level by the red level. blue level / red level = 1.01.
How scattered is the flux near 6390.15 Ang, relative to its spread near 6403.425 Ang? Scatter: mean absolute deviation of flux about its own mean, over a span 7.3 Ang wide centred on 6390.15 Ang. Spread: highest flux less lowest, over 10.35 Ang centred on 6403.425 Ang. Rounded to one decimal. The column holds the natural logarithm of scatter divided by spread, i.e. -1.0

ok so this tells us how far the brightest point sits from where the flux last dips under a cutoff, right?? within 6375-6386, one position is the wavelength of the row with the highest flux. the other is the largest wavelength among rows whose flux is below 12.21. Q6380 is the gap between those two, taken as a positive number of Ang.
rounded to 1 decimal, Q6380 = 4.4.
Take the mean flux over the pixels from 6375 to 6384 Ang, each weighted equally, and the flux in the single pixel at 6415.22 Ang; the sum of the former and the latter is 24.1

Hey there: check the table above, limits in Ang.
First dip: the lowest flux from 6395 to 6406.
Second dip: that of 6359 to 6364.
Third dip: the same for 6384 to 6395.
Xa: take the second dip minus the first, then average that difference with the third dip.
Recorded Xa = 5.93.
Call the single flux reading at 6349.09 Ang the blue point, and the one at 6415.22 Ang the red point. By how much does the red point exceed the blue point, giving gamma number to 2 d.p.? -0.30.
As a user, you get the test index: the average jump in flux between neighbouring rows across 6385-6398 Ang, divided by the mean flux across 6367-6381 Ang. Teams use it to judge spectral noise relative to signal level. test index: 0.0202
